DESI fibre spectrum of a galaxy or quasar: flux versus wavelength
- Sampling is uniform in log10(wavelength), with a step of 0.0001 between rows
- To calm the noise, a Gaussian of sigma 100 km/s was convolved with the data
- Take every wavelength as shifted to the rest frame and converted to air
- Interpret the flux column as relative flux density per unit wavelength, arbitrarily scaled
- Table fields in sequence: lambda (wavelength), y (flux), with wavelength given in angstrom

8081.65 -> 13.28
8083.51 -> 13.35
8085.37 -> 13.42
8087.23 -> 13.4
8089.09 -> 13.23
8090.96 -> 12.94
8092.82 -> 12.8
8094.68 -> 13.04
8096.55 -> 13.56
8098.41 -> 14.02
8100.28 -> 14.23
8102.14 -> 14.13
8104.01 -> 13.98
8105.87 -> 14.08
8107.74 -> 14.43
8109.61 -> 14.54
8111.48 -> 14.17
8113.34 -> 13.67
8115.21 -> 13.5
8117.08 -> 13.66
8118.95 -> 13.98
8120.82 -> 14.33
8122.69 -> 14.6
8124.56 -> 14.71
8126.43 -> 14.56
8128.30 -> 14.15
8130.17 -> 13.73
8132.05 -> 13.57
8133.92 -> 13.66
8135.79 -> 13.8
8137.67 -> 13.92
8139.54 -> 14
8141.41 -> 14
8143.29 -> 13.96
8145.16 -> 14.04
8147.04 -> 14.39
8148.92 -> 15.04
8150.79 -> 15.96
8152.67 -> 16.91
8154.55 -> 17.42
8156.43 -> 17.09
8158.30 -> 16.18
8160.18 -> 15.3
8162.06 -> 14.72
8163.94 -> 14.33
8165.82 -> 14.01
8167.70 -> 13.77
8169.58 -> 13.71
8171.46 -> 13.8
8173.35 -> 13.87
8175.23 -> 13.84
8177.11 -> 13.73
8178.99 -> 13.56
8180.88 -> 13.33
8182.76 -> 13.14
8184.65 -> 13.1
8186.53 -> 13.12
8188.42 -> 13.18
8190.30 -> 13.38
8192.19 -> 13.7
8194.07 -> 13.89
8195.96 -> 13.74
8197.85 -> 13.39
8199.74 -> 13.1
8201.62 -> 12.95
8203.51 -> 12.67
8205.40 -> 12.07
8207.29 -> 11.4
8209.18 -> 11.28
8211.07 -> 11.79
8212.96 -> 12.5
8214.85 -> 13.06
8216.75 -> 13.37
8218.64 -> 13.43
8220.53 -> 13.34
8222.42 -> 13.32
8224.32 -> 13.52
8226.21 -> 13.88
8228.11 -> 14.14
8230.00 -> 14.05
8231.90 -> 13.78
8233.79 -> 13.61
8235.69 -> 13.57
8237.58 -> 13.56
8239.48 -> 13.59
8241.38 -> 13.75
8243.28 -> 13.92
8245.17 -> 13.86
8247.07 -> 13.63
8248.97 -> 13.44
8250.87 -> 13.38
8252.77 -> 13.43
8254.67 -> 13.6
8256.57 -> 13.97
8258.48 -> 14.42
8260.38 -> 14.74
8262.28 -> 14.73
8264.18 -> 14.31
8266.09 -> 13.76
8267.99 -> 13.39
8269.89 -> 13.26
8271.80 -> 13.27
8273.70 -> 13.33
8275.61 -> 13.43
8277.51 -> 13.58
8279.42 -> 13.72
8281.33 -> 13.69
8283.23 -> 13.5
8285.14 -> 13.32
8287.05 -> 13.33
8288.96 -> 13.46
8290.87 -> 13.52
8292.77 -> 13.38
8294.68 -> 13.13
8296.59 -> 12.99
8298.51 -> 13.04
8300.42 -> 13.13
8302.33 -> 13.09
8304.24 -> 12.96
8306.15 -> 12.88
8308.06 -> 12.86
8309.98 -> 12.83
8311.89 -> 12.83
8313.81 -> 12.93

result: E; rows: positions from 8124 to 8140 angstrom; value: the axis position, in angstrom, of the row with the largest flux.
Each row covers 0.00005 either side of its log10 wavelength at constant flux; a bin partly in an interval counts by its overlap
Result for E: 8124.56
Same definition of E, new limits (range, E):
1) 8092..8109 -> 8107.74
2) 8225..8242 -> 8228.11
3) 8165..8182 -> 8165.82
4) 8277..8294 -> 8279.42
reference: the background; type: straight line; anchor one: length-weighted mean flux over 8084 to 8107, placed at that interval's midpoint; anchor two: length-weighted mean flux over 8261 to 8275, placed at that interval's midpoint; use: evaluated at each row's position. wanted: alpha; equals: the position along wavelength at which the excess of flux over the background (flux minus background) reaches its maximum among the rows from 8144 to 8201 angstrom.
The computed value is 8154.55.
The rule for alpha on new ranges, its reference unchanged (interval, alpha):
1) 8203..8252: 8228.11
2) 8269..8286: 8279.42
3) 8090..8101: 8100.28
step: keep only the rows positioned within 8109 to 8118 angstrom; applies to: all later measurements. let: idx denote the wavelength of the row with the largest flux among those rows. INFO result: 8109.61 angstrom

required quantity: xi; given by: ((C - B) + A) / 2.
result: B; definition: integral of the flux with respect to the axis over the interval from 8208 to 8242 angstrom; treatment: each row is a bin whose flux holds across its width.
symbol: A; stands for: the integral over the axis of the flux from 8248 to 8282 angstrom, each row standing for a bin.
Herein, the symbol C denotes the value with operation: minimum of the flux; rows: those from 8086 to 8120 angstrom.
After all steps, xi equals 14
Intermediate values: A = 467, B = 452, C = 12.8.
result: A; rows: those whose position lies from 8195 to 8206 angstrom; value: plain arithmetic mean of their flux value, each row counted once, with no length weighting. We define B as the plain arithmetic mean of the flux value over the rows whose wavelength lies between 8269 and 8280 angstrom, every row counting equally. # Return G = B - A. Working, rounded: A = 13.0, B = 13.4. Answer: 0.4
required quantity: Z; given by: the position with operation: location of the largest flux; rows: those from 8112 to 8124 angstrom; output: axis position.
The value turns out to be 8122.69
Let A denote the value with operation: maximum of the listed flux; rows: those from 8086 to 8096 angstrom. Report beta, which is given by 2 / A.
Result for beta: 0.149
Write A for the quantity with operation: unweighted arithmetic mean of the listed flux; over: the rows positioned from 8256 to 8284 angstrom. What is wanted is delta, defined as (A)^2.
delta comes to 191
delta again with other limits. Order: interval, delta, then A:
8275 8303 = 178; 13.4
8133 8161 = 226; 15.0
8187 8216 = 164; 12.8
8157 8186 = 197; 14.0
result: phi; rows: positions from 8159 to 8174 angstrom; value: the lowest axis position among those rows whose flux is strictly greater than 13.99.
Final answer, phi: 8160.18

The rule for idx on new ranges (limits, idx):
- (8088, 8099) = 8098.41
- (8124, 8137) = 8124.56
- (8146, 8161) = 8154.55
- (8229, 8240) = 8230.00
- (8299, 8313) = 8300.42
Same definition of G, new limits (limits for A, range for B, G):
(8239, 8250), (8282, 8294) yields -0.3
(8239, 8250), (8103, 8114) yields 0.4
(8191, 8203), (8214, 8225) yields -0.1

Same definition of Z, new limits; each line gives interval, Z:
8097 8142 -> 8124.56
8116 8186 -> 8154.55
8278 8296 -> 8279.42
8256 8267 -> 8260.38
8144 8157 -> 8154.55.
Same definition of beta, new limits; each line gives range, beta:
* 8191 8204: 0.144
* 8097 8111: 0.138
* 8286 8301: 0.148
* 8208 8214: 0.160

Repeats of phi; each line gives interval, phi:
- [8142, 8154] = 8145.16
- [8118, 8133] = 8120.82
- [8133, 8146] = 8139.54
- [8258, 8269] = 8258.48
